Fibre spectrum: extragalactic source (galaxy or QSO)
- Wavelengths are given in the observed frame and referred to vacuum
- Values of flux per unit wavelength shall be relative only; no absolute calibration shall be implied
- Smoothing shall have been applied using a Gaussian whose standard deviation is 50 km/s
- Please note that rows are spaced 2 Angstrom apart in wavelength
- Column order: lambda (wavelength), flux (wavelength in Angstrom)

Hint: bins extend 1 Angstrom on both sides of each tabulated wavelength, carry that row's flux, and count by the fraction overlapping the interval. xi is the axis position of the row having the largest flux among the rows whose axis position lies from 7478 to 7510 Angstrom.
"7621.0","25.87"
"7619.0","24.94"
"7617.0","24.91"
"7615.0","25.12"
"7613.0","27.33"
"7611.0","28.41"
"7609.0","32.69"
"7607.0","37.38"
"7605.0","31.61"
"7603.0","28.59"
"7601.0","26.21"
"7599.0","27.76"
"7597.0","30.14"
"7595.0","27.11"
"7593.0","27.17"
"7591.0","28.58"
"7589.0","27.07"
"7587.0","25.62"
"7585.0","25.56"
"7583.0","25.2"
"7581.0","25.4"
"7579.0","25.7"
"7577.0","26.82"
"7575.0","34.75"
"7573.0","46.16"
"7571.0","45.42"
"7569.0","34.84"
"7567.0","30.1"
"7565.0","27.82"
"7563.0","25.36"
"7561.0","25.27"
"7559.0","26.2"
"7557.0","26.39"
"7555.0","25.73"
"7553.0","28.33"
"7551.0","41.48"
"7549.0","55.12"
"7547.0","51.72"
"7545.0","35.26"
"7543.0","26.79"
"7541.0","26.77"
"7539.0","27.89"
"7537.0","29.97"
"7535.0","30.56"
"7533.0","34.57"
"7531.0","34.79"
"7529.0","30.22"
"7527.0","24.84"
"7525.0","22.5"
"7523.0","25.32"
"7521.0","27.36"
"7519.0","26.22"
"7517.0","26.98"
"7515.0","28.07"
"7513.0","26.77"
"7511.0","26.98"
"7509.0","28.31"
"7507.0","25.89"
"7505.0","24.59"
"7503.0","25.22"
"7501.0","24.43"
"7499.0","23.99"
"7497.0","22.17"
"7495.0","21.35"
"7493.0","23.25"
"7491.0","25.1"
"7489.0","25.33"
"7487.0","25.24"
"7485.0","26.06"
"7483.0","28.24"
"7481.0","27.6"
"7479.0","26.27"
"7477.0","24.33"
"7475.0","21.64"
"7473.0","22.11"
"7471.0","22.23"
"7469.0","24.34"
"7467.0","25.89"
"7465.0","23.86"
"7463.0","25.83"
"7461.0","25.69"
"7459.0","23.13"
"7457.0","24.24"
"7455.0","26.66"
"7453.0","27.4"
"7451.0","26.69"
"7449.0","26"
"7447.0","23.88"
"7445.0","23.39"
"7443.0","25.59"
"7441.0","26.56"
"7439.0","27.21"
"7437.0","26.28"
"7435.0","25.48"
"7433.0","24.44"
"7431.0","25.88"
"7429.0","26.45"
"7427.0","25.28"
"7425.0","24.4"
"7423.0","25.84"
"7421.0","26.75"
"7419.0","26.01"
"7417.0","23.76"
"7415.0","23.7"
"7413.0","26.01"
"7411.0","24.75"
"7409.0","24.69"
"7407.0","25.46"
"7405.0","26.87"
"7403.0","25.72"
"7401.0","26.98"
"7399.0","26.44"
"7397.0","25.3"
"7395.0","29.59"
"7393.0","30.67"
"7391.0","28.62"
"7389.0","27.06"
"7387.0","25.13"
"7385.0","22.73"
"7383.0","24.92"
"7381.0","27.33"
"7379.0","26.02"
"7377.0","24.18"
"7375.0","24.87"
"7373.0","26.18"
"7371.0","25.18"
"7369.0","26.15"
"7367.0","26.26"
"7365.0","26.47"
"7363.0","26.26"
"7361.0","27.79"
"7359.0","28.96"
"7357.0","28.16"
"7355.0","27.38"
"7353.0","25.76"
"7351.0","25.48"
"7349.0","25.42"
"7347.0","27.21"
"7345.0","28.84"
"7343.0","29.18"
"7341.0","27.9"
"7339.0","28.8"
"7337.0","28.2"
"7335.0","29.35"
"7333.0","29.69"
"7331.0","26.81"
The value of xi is 7509.0 Angstrom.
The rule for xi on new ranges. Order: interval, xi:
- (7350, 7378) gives 7359.0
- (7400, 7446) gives 7439.0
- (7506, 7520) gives 7509.0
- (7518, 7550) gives 7549.0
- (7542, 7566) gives 7549.0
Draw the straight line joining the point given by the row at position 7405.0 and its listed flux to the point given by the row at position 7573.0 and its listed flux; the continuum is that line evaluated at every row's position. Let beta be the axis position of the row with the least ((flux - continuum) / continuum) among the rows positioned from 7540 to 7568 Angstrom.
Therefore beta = 7563.0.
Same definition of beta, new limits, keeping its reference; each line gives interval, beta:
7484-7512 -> 7495.0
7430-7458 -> 7457.0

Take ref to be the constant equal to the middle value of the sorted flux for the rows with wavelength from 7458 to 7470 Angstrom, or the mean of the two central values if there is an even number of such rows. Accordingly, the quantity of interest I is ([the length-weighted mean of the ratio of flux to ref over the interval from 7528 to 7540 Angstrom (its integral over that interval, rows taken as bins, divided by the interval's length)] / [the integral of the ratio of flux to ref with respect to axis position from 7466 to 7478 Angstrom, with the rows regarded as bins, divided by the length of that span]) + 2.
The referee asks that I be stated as 3.34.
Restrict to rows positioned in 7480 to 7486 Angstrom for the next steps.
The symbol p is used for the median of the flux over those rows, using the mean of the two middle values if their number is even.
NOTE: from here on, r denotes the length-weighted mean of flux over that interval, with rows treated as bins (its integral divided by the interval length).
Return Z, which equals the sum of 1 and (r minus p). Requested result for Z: 0.7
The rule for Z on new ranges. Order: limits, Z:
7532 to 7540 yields 1.5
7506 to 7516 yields 1.2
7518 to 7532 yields 2.1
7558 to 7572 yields 3.9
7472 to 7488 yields 0.5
